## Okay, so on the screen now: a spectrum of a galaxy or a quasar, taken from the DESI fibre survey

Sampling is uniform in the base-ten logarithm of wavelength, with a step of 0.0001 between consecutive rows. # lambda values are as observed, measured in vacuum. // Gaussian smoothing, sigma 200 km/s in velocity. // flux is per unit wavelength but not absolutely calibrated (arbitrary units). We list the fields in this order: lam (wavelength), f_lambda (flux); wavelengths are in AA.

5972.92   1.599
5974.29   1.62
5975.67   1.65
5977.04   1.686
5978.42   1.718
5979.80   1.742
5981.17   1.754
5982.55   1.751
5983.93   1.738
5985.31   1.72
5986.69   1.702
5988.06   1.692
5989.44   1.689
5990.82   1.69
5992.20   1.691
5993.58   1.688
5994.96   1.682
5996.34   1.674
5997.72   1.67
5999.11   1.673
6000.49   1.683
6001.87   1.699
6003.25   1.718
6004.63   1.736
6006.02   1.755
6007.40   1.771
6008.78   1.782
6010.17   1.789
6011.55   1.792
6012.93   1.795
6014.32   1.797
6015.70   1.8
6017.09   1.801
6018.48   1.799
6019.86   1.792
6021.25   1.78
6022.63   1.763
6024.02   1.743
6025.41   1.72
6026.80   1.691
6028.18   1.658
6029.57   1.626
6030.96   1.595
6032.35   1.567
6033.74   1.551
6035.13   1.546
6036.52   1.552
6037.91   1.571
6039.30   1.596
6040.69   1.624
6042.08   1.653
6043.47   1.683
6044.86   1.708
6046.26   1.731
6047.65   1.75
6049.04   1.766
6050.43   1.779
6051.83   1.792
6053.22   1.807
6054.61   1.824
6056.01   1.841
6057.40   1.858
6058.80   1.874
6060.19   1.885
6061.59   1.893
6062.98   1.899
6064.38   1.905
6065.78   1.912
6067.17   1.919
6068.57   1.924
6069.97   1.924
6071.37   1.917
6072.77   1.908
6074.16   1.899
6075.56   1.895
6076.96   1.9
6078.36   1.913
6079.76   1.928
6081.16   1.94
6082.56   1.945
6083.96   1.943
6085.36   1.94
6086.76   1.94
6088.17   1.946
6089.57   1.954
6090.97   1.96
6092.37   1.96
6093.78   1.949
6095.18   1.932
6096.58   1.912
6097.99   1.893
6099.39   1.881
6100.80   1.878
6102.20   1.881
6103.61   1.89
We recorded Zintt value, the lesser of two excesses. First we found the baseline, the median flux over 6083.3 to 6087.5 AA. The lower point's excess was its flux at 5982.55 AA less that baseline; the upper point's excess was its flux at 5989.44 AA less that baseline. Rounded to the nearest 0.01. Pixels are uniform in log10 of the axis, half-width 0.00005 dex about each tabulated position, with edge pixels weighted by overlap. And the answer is -0.25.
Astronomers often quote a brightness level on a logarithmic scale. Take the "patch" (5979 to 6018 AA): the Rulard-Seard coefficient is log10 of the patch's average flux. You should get 0.238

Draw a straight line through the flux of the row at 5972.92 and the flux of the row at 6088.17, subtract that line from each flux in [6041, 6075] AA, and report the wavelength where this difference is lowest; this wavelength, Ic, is 6042.08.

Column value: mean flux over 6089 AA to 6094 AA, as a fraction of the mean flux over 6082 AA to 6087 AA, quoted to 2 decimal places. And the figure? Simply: 1.01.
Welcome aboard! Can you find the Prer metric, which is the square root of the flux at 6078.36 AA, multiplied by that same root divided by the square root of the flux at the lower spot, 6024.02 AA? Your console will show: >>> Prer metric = 1.45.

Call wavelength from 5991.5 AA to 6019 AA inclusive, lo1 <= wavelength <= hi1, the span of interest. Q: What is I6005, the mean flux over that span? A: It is 1.74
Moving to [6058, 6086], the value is 1.91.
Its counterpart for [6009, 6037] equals 1.71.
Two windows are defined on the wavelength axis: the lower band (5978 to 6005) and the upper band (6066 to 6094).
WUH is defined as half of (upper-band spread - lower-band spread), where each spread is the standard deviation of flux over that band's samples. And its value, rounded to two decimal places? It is 0.00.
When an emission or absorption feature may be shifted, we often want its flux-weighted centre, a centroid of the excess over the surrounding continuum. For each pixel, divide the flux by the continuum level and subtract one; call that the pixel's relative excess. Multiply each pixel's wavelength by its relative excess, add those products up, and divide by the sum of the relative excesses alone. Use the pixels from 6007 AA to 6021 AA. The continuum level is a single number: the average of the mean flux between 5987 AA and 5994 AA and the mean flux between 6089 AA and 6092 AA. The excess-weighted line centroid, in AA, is 6012.8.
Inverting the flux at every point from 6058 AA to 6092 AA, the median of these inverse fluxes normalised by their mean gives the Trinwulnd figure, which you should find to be 1.001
